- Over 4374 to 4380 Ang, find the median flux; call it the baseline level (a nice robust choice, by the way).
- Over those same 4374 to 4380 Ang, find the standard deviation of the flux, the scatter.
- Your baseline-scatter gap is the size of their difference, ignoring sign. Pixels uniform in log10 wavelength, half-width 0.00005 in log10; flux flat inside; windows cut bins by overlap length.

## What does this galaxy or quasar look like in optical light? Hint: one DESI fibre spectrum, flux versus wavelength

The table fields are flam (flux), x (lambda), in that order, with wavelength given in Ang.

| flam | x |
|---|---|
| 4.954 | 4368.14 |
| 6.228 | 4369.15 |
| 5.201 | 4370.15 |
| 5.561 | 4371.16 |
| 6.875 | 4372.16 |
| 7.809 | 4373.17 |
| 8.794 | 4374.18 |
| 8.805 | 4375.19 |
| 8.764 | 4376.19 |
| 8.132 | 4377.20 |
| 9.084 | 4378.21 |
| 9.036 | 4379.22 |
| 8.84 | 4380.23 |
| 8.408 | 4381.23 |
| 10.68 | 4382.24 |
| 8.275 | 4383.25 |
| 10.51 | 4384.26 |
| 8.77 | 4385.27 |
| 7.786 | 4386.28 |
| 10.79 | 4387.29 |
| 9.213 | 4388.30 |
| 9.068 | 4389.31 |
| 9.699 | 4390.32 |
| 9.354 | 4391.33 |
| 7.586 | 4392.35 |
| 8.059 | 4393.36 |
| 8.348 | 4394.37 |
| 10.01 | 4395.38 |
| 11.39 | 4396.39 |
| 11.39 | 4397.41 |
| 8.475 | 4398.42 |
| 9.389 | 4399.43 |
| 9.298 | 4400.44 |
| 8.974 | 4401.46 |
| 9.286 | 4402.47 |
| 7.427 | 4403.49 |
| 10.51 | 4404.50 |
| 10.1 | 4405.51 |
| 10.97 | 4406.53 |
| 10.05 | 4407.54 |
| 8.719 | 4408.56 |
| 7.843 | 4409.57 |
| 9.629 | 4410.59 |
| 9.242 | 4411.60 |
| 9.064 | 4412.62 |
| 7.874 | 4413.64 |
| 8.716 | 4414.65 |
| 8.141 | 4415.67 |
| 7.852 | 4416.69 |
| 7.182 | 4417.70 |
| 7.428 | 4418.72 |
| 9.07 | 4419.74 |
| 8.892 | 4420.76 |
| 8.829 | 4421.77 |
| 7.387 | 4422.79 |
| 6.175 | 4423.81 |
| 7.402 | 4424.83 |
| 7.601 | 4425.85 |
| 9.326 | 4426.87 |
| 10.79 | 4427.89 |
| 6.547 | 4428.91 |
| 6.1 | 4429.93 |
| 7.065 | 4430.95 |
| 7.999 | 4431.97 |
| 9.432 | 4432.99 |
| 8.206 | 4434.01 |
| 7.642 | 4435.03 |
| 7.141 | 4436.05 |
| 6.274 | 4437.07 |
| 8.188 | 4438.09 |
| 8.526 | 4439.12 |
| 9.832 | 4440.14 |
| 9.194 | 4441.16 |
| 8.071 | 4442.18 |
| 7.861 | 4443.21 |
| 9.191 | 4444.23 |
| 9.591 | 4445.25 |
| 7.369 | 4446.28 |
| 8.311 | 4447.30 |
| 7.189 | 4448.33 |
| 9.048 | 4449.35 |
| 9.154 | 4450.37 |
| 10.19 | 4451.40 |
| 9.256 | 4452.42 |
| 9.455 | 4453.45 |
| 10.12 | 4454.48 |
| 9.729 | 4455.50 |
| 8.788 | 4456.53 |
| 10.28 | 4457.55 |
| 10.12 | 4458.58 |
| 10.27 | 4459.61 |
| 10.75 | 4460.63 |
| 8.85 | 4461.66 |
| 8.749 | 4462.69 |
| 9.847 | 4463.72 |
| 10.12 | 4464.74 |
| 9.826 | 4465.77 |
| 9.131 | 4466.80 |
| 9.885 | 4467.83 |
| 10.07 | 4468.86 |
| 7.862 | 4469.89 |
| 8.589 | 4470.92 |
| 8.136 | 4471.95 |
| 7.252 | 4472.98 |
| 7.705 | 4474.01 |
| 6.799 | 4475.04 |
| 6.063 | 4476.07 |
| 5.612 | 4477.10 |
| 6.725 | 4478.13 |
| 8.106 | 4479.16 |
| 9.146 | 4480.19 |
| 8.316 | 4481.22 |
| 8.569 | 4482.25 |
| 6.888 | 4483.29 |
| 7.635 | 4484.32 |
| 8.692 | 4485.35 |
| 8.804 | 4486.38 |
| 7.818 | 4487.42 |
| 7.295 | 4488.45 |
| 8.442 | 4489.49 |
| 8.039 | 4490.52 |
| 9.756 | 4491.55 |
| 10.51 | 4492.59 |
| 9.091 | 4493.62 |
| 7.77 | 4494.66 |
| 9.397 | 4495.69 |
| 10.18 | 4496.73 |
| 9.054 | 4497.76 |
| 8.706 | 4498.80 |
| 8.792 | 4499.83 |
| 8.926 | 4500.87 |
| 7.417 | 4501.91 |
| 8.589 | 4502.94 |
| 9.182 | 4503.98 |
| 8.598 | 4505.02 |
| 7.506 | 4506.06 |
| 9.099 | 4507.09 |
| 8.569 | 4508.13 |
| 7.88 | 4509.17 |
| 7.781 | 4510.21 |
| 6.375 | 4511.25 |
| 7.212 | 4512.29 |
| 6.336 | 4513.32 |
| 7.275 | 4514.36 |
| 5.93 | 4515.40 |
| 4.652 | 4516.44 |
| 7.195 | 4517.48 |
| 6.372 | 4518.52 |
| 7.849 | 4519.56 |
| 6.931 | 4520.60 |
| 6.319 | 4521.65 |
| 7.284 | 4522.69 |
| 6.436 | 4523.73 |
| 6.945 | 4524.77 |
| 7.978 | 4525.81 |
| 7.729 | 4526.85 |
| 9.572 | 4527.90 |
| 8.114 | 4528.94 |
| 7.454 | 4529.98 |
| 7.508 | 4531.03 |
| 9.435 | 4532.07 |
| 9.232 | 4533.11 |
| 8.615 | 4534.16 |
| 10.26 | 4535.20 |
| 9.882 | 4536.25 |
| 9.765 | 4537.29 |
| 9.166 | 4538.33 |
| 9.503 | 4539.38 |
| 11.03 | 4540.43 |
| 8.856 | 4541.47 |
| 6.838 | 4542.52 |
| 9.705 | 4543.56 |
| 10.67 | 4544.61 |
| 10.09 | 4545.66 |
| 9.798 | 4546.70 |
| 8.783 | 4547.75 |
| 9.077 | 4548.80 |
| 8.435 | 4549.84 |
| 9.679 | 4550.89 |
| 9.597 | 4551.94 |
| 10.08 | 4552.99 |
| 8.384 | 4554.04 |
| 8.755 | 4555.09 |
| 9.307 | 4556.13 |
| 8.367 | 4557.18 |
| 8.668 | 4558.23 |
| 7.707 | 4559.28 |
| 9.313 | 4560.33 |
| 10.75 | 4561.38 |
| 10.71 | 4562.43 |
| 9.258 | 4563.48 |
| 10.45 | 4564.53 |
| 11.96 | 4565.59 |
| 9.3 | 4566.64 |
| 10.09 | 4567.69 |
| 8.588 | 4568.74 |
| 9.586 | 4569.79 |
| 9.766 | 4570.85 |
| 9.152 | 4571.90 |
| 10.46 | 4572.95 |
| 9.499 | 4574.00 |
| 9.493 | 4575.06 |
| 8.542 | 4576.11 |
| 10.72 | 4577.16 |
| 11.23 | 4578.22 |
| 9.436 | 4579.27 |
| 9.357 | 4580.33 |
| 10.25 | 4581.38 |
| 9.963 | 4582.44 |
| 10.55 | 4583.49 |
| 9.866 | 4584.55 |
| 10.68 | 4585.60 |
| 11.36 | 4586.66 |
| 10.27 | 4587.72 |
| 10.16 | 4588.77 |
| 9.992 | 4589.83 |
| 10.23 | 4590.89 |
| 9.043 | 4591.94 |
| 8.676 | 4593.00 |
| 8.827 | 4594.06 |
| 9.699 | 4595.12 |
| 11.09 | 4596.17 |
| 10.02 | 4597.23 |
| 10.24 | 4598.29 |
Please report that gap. 8.5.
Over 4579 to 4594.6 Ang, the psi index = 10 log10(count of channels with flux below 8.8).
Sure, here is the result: 0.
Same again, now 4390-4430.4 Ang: 13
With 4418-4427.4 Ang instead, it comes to 7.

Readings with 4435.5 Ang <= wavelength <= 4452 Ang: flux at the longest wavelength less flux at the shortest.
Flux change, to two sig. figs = 3.0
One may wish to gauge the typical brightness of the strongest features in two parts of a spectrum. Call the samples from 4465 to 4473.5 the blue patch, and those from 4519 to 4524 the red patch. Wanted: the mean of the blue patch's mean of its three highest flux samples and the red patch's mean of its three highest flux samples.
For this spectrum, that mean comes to 8.6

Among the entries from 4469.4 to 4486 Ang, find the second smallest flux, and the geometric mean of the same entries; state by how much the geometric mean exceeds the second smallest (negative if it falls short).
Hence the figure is 1.5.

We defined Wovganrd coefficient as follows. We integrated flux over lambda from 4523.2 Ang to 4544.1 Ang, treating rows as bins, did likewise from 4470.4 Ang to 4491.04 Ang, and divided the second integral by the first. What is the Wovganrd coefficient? 0.88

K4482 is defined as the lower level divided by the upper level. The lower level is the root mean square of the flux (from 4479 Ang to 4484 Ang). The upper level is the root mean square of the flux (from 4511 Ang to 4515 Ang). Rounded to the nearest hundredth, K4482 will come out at 1.21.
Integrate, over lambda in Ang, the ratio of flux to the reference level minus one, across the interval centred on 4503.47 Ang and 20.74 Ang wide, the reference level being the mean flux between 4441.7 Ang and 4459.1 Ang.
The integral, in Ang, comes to -2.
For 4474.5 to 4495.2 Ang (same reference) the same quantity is -2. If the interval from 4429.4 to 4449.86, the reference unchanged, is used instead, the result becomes -2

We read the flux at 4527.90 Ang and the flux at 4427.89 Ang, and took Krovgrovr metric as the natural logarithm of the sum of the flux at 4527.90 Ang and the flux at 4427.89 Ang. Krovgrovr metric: 3.01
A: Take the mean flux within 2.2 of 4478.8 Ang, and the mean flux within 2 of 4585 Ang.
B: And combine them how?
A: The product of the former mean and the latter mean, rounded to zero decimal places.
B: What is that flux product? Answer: 79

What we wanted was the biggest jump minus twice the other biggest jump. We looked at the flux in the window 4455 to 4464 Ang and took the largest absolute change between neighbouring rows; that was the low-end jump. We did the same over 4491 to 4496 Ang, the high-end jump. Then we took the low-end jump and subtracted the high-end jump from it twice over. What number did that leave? -1.4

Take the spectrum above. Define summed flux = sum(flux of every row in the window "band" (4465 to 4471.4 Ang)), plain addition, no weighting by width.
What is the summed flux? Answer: 55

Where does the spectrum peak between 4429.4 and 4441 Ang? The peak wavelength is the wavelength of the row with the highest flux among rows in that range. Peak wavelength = 4440.14 Ang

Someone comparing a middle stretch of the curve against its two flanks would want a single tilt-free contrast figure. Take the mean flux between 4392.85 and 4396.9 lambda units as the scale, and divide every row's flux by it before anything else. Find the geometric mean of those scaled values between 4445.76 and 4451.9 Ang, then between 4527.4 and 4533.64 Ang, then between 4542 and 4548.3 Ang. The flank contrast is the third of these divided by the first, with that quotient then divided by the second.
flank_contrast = 1.21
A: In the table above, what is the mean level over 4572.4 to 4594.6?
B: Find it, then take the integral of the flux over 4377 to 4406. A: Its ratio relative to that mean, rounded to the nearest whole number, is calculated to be 27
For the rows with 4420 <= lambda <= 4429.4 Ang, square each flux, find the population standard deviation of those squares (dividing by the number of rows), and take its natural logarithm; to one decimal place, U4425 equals 3.2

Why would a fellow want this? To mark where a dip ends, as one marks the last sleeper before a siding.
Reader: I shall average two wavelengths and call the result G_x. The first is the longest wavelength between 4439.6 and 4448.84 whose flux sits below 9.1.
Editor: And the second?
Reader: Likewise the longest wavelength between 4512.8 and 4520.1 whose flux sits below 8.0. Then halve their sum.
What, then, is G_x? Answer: 4483.9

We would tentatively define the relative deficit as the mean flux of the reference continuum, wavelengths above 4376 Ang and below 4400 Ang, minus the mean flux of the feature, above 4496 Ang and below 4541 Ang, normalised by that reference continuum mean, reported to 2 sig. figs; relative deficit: 0.12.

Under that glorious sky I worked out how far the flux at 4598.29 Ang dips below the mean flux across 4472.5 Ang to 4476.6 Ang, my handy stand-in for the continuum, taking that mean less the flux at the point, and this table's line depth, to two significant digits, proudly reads -3.3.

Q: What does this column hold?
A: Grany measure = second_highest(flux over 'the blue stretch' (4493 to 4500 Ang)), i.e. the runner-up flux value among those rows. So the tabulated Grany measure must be 9.397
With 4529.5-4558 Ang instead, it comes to 10.67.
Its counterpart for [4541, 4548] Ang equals 10.09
